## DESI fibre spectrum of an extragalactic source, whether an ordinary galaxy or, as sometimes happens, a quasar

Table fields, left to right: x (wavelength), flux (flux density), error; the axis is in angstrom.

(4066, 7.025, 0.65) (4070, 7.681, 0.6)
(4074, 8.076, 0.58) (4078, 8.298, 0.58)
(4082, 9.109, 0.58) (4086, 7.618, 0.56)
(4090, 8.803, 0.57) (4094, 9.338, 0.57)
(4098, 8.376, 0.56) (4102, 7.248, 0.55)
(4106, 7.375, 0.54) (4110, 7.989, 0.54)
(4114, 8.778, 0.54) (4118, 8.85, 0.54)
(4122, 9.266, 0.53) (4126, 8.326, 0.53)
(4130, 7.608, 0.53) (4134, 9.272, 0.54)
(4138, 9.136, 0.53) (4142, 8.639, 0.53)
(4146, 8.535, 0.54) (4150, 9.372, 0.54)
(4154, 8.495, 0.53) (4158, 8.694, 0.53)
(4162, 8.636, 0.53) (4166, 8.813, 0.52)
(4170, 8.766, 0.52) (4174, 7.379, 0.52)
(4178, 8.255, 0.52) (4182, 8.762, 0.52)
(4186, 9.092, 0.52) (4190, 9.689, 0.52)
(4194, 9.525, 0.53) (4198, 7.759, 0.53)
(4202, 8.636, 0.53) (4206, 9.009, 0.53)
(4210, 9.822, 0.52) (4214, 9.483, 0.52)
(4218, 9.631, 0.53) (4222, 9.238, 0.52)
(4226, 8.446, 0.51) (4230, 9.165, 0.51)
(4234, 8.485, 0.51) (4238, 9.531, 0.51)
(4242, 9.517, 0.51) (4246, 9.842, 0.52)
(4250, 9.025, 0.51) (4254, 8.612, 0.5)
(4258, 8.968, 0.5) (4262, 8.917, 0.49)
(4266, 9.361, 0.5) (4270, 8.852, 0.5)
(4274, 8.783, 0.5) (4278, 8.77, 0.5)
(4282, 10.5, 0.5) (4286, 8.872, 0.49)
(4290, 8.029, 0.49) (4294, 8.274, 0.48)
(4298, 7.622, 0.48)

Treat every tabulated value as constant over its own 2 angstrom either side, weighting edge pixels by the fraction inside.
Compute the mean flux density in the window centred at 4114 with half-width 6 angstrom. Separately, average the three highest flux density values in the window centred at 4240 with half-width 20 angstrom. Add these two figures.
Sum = 18.2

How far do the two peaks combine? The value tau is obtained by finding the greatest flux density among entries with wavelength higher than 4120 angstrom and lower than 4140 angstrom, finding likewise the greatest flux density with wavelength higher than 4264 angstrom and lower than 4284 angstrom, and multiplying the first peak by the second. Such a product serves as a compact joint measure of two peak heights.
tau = 97.4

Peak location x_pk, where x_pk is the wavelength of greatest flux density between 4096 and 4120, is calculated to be 4118 angstrom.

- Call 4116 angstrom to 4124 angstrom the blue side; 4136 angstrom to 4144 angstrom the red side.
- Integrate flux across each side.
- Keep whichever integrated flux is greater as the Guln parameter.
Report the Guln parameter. 72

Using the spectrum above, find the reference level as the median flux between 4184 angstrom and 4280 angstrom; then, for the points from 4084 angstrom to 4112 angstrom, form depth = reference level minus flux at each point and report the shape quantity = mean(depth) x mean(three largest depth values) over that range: 1.57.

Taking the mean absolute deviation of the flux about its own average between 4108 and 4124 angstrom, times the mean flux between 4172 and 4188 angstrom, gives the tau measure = 3.06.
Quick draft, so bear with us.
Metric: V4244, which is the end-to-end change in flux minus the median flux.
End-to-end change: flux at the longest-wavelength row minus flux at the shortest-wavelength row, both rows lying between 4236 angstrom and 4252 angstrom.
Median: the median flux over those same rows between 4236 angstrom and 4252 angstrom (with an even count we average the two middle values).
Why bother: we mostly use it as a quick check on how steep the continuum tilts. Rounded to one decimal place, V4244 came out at -10.0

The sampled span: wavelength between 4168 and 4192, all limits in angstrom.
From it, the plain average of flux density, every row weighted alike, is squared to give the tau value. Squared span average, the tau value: 75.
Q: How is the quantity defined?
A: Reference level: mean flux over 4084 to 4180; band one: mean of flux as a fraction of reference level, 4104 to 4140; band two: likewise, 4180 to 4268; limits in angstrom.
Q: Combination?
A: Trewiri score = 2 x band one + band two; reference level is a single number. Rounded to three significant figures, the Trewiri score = 3.08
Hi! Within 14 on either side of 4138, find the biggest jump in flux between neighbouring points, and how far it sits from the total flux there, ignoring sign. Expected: 59.2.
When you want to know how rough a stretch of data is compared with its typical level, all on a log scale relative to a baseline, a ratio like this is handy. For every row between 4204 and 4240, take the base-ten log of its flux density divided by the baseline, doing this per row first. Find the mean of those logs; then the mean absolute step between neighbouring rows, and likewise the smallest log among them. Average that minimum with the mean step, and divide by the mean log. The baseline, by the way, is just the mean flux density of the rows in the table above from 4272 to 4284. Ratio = 0.97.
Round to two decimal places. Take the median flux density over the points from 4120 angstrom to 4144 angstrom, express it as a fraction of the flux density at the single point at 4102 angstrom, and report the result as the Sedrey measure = 1.23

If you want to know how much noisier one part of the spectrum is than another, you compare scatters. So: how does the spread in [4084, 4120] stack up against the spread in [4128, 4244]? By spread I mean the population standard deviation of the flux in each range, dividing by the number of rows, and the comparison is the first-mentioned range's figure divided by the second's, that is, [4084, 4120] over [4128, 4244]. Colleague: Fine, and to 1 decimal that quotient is 1.1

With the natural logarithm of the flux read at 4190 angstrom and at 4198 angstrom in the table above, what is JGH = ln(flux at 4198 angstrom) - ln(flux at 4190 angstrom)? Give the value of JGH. -0.22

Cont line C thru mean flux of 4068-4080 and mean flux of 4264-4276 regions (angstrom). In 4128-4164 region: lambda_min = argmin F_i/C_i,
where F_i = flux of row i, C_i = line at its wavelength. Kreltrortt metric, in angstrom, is 4130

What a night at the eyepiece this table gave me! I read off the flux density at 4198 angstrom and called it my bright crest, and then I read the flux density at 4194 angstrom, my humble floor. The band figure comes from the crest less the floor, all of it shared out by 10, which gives -0.18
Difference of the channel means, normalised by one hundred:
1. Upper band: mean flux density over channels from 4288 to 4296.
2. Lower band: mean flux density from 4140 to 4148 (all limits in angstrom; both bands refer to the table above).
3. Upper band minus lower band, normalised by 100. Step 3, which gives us -0.004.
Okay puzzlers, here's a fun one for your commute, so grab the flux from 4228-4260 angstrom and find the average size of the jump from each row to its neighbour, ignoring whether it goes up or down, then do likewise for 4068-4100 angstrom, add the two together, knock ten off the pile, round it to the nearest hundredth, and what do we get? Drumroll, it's -8.68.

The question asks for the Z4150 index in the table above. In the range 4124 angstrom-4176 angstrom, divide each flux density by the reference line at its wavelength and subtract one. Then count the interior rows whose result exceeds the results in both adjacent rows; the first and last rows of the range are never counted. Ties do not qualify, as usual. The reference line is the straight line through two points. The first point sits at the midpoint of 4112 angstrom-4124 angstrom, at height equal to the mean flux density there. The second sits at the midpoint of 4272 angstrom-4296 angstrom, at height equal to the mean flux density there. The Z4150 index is 4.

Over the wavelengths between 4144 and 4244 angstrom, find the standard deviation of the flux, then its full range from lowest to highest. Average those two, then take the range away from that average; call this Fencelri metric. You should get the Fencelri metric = -0.92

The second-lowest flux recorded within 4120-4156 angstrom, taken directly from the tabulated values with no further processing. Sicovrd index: 8.326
